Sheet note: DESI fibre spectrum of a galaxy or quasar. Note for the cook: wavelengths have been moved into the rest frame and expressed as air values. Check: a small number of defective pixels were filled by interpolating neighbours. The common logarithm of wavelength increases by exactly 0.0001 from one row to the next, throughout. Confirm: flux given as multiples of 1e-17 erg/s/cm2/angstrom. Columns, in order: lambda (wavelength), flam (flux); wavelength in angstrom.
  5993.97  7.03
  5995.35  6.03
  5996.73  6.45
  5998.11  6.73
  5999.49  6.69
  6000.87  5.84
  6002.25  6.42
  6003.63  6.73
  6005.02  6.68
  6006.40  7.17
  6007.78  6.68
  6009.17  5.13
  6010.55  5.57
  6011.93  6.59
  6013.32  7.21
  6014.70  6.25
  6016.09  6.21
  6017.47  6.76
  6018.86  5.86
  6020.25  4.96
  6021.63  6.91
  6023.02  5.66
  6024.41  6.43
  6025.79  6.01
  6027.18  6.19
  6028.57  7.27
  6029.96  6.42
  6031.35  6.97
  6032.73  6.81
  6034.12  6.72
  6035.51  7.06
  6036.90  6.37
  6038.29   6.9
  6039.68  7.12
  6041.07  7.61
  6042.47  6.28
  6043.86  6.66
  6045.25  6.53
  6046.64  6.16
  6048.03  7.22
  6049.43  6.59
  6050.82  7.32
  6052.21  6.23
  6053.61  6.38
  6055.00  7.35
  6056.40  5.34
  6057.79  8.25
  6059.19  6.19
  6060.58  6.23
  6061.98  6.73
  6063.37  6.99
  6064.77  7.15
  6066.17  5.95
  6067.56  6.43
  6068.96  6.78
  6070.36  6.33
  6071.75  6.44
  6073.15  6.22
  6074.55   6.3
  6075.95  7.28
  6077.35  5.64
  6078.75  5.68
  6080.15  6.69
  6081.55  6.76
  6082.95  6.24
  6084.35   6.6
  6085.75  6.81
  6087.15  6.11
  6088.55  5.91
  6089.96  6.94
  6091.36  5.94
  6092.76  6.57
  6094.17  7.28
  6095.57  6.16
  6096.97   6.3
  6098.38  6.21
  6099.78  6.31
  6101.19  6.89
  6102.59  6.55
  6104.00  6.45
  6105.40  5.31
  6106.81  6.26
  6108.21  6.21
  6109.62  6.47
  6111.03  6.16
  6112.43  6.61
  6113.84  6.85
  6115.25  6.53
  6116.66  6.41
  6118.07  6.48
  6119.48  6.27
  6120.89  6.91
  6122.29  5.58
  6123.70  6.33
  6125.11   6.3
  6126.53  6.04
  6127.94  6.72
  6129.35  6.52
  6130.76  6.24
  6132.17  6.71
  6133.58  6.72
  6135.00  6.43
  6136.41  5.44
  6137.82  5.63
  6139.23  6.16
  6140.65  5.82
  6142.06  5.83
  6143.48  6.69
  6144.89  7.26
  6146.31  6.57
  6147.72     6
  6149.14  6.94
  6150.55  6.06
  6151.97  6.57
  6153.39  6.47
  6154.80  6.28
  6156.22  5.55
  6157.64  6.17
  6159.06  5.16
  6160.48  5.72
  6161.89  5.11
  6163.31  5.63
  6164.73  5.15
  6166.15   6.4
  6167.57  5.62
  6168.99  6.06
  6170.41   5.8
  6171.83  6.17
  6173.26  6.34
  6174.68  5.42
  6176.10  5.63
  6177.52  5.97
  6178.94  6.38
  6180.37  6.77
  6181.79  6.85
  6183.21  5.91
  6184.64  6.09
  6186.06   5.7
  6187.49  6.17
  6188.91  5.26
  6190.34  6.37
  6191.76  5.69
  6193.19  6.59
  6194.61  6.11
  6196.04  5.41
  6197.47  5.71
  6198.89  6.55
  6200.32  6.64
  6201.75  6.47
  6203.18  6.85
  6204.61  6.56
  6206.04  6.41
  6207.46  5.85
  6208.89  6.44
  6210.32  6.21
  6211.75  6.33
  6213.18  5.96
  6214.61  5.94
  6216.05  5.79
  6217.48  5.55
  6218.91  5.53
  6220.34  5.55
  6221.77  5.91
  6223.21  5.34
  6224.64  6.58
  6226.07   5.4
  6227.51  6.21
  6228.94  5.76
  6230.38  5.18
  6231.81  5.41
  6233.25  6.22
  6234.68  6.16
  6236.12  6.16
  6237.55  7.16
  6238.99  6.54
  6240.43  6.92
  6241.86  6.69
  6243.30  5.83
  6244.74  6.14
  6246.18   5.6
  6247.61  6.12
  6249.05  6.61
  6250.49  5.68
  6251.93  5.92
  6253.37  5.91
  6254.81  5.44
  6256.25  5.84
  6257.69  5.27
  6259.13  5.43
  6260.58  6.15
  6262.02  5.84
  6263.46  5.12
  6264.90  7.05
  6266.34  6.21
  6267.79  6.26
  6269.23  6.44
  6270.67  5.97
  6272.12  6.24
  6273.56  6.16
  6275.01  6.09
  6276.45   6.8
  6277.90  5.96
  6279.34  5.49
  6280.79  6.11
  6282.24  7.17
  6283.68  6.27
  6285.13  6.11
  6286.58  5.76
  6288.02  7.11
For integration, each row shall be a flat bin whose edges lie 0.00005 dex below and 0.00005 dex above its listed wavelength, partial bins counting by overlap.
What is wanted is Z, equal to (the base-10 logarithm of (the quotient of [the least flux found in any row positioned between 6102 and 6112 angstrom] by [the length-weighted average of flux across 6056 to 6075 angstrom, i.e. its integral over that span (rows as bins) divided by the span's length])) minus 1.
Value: -1.09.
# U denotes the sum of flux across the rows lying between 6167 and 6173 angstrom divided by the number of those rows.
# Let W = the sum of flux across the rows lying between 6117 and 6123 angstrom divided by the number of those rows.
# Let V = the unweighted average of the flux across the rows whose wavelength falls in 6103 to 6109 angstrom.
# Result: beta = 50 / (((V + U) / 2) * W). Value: 1.32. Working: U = 5.91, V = 6.1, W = 6.3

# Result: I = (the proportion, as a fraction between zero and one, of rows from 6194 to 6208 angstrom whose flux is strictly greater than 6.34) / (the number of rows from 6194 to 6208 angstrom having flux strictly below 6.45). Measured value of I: 0.120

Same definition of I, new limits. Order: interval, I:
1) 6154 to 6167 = 0.012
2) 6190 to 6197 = 0.100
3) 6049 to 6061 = 0.111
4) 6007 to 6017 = 0.107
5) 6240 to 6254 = 0.043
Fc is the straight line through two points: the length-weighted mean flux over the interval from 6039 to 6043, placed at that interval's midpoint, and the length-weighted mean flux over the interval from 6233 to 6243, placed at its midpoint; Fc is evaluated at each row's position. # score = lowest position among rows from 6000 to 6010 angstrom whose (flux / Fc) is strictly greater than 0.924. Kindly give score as 6003.63 angstrom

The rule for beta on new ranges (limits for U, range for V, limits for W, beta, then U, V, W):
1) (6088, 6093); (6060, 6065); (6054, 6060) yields 1.12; 6.34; 6.8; 6.8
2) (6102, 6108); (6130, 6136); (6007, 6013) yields 1.32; 6.14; 6.5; 6.0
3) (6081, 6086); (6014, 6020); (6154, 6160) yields 1.34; 6.60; 6.3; 5.8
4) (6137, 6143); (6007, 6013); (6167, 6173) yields 1.43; 5.86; 6.0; 5.9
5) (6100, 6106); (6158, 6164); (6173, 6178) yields 1.46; 6.30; 5.4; 5.8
